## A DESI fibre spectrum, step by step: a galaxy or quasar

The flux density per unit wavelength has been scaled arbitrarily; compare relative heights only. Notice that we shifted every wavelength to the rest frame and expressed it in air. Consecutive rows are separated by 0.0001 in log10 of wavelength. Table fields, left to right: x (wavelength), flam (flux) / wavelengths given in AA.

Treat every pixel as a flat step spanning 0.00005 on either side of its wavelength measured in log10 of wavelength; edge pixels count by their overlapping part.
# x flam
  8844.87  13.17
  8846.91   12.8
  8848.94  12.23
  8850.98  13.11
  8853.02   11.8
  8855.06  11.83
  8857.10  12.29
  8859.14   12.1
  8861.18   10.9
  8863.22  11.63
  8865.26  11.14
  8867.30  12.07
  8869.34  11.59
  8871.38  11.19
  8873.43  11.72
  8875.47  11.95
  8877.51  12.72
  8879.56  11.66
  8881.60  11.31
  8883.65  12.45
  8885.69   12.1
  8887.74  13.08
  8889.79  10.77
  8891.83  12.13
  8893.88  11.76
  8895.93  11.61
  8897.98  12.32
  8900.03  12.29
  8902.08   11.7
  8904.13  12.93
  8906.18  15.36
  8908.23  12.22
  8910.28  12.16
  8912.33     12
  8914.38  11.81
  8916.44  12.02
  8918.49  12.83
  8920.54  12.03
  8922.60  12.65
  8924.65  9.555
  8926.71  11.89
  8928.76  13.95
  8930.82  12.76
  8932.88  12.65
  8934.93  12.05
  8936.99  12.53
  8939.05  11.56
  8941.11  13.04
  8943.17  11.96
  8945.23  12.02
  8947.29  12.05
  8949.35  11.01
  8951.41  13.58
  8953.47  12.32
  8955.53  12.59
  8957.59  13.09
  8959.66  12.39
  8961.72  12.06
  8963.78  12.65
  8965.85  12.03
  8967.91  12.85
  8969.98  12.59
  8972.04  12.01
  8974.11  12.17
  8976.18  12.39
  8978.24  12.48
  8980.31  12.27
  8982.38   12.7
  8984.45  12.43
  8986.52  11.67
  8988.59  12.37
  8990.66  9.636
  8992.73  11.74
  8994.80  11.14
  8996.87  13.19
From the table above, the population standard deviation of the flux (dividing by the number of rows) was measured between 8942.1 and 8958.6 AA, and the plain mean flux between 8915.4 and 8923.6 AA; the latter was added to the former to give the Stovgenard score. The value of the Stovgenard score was 13.1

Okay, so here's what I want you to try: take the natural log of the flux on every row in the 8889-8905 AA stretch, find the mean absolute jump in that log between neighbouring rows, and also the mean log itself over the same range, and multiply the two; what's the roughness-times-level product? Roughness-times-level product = 0.13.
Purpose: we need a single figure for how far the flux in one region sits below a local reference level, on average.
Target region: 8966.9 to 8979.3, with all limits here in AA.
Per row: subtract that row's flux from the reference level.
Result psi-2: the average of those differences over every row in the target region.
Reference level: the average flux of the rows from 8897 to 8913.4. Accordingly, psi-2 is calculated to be 0.21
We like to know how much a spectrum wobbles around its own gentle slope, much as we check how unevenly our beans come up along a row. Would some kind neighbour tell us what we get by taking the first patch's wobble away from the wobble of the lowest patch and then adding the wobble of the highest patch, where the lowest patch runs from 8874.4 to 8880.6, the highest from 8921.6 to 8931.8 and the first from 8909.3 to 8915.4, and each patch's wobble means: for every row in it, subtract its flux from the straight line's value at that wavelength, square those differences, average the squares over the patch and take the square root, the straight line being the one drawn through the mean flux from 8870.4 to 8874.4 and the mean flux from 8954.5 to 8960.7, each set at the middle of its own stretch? 2.0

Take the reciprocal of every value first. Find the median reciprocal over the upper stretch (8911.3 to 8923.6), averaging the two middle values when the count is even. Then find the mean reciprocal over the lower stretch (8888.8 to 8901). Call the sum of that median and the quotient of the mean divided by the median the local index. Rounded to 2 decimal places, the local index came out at 1.10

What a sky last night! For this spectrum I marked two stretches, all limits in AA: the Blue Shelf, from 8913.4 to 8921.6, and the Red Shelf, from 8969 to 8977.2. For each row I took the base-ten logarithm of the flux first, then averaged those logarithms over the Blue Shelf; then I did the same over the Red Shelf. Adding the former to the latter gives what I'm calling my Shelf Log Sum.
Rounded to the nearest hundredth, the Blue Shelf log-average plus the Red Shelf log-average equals 2.17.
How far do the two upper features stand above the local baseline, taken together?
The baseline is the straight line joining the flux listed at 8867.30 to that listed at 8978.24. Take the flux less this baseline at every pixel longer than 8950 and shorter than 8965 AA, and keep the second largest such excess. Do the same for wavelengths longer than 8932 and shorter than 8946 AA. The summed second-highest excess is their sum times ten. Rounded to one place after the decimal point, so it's 10.2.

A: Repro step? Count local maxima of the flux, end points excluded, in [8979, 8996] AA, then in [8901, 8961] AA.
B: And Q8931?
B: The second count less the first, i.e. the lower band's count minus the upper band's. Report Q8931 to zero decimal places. 6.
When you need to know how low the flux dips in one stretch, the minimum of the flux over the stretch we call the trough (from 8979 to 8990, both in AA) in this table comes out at 11.67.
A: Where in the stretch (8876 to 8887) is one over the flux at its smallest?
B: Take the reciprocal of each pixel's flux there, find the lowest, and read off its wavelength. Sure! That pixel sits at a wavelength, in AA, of 8877.51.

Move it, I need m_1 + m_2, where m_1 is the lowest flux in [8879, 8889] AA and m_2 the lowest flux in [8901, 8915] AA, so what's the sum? 23.01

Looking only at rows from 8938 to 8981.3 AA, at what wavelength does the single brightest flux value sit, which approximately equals 8951.41 AA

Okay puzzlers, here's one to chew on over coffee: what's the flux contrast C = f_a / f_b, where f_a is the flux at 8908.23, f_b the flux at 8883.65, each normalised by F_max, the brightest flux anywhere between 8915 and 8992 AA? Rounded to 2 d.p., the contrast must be 0.98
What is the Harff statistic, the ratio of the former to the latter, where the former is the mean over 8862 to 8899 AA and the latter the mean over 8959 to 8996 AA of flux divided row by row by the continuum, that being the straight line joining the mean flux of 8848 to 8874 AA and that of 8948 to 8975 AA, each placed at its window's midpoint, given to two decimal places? 1.03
